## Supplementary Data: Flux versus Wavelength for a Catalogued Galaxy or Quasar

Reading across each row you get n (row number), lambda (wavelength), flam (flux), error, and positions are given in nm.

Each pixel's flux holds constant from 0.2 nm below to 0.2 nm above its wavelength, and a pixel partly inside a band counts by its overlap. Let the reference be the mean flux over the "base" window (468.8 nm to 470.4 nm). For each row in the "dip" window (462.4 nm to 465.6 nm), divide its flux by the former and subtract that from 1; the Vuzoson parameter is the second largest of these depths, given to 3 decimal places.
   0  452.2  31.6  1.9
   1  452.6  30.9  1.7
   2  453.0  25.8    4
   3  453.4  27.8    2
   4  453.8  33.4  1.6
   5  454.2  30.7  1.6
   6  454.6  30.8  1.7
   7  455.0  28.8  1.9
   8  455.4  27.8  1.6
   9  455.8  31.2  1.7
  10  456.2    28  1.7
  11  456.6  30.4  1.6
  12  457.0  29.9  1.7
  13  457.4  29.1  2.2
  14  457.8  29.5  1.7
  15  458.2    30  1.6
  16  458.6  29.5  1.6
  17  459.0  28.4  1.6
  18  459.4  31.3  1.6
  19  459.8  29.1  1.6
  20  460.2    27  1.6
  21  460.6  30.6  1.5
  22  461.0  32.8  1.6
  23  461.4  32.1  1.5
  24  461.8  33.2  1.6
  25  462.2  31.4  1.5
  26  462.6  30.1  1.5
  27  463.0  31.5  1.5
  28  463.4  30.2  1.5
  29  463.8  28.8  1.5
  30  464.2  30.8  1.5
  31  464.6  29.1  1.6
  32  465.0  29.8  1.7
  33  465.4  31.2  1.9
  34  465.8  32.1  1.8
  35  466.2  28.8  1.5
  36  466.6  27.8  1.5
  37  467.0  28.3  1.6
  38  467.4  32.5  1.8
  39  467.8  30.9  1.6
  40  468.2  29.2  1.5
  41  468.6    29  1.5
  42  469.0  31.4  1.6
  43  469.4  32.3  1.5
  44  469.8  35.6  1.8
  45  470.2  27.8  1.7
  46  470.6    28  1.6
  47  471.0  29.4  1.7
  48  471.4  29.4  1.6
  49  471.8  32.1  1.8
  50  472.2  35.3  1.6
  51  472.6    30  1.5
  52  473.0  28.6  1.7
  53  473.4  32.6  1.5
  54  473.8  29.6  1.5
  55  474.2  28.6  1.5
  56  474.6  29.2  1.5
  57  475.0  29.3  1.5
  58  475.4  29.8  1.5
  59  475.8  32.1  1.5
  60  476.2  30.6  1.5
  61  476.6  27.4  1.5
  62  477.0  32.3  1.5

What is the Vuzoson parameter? 0.084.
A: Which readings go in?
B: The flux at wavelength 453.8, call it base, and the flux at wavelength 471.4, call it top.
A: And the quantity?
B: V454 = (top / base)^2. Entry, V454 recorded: 0.77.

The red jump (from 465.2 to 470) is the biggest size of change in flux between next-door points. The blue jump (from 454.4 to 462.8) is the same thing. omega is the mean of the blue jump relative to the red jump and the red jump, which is 2.53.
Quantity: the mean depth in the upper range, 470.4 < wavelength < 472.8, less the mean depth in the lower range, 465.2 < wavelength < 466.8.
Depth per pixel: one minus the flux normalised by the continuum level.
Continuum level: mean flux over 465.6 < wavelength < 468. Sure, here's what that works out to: -0.024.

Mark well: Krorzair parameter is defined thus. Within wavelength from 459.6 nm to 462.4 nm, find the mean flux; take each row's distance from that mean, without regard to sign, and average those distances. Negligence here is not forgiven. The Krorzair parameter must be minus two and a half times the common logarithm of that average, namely -0.6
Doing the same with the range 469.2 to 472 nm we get -0.9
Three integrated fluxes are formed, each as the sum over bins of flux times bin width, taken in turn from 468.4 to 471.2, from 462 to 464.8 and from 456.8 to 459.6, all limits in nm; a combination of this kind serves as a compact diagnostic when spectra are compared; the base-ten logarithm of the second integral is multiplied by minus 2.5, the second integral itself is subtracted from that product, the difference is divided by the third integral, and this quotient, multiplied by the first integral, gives -92.1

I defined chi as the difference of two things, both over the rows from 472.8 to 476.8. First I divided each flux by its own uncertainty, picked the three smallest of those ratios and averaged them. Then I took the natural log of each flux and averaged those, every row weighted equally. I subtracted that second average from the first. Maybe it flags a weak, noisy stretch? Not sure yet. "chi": 14.7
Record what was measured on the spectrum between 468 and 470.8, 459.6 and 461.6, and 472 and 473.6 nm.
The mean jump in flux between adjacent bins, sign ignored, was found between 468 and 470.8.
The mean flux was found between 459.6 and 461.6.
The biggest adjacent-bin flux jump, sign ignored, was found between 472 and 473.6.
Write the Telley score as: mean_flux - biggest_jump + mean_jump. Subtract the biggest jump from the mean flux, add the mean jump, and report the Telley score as 27.5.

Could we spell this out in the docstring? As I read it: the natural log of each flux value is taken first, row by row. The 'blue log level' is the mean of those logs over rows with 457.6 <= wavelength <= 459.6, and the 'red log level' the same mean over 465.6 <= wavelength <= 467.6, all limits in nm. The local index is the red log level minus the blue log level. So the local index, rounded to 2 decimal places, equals 0.00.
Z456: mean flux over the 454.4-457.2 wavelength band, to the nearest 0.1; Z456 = 29.6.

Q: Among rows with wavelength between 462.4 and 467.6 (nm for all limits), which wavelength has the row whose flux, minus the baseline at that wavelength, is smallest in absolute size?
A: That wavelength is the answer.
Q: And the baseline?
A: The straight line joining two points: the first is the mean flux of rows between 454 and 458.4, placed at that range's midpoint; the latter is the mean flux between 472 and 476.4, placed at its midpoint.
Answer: 462.6 nm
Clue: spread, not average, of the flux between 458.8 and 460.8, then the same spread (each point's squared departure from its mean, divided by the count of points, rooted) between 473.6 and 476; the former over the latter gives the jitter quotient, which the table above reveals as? 1.4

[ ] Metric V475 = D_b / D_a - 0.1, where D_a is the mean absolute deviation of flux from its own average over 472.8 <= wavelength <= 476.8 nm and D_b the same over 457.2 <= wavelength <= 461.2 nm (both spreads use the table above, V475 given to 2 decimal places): 0.87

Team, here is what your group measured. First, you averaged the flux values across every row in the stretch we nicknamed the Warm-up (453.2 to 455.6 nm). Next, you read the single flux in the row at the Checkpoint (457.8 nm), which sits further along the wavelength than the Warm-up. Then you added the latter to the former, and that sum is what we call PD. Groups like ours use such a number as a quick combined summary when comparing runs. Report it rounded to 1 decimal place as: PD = 59.4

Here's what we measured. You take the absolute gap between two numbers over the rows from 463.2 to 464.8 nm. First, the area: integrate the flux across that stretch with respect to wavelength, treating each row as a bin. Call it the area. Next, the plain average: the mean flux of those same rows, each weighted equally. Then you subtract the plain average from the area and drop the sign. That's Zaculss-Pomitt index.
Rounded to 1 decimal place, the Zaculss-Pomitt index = 17.8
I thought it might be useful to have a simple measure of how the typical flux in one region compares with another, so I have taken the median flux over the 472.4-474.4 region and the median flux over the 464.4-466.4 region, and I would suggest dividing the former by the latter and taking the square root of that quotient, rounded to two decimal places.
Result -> 1.00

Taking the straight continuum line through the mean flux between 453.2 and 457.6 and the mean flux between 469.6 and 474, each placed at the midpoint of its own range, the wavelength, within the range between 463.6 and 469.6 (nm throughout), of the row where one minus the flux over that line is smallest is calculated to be 467.4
